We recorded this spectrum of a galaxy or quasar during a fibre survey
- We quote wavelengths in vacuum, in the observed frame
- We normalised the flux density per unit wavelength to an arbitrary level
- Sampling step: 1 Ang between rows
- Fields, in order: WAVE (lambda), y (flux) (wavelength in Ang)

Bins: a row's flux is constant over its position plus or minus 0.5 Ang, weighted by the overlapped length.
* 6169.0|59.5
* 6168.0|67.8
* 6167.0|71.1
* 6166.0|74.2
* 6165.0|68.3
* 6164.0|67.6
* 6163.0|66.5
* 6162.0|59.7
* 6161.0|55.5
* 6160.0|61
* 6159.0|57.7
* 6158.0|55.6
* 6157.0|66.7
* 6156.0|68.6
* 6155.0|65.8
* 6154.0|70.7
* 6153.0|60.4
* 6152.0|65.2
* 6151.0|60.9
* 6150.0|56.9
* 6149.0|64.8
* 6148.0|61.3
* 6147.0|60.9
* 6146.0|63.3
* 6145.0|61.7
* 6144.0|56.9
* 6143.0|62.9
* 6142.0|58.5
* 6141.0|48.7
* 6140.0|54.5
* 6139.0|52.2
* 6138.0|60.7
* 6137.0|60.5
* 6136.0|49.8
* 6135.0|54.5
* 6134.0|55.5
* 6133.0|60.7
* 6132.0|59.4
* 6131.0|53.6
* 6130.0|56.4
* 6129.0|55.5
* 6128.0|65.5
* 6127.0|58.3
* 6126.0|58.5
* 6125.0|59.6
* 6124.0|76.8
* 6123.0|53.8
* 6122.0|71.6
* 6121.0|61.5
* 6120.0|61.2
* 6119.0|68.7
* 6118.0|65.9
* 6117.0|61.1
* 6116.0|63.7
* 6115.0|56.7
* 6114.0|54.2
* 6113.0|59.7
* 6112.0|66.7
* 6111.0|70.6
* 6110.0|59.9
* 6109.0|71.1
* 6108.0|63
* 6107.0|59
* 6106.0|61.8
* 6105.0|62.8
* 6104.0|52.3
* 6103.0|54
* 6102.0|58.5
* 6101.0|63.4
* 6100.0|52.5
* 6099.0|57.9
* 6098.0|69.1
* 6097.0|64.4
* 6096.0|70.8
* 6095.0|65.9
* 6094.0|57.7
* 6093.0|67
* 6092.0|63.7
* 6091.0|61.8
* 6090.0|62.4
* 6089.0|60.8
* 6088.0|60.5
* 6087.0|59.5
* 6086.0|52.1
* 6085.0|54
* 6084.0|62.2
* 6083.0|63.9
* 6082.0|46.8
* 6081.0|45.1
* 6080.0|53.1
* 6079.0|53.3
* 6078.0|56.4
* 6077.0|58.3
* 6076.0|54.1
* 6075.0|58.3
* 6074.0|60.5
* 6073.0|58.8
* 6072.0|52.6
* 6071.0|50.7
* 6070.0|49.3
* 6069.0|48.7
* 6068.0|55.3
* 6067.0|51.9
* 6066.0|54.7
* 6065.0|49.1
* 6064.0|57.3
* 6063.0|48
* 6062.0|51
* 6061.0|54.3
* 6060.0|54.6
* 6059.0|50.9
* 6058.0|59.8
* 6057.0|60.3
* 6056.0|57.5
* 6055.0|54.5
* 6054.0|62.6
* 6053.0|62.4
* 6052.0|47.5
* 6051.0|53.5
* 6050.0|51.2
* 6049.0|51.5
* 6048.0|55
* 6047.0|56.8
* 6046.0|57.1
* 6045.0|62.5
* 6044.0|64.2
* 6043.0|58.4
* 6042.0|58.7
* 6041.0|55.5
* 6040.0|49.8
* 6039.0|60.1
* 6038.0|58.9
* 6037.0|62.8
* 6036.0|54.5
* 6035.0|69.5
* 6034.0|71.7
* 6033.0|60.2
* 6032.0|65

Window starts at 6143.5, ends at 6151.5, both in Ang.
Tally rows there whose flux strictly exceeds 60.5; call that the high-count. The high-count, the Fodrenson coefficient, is 6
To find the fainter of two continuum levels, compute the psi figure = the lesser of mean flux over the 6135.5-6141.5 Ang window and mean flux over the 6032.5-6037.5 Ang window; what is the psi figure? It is 54.4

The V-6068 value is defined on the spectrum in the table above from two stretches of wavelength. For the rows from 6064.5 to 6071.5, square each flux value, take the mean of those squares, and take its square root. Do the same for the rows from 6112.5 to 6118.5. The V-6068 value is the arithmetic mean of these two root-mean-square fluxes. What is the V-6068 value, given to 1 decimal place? 55.9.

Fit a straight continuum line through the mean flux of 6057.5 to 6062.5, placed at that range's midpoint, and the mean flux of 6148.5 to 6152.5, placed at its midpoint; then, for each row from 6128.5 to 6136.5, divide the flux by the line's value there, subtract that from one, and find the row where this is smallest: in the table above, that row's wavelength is 6133.0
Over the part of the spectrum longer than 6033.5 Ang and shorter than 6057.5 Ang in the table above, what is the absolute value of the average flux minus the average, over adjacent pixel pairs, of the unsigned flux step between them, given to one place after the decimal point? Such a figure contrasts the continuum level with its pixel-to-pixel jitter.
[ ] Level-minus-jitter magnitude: 53.6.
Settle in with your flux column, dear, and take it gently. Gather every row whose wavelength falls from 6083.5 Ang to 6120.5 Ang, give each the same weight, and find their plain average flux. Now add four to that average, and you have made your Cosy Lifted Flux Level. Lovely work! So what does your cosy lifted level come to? 65.5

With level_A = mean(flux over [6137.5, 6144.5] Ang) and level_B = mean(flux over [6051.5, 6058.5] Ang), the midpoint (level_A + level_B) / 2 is 57.1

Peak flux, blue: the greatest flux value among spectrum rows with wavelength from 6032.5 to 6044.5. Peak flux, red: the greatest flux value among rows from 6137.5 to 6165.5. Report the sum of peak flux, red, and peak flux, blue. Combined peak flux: 142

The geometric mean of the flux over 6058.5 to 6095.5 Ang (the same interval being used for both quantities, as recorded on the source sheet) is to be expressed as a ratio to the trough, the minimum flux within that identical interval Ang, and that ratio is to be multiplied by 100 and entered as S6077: 123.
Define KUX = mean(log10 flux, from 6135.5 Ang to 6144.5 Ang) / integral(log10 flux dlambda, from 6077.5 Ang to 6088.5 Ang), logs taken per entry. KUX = 0.091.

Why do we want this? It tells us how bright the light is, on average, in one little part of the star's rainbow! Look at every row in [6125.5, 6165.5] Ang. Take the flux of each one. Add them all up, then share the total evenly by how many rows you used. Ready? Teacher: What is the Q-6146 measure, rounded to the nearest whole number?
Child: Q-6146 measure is 60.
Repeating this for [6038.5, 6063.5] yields 56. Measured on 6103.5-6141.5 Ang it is 60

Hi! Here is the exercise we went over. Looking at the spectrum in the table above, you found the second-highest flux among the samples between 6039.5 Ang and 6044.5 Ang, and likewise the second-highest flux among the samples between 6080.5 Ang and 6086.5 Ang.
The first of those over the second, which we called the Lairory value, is 0.94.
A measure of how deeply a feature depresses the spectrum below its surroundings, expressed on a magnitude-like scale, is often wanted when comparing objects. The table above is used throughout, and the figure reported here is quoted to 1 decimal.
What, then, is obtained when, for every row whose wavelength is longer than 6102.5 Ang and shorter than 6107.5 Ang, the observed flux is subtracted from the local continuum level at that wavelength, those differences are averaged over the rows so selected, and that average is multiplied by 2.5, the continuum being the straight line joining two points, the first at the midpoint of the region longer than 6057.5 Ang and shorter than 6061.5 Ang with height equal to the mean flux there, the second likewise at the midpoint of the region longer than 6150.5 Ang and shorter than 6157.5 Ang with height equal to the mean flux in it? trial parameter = 5.0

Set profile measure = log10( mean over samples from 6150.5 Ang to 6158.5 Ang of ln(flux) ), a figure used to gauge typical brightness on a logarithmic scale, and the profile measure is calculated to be 0.619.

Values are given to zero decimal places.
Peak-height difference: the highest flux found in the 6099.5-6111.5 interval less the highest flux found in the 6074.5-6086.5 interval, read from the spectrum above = 7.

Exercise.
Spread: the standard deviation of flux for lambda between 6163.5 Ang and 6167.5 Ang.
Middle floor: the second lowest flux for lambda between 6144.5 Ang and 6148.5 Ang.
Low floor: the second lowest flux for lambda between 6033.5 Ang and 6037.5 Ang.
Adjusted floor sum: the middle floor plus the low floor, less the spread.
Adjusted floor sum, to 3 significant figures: 121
